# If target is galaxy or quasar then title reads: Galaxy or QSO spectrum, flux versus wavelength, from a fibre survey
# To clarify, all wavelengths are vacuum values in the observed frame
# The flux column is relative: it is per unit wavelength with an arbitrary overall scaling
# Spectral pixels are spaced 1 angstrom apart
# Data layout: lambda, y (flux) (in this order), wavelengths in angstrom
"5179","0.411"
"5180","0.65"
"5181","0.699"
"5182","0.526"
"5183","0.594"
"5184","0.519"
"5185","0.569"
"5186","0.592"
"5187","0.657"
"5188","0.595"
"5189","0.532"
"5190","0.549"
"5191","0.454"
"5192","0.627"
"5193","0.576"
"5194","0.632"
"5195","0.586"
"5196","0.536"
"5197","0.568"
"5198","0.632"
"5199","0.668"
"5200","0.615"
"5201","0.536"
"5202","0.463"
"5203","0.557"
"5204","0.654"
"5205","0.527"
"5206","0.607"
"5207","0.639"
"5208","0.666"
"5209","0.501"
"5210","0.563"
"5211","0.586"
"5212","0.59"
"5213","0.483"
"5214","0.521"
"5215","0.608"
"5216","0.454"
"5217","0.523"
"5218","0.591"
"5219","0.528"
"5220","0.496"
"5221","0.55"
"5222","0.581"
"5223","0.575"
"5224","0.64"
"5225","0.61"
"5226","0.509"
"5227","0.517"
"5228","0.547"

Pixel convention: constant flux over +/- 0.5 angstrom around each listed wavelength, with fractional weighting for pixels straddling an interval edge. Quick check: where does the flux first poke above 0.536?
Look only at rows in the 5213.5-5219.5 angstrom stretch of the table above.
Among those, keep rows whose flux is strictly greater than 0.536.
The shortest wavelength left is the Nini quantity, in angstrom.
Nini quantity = 5215 angstrom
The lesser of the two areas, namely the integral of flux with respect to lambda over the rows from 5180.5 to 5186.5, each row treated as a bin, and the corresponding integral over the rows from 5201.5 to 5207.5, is 3.45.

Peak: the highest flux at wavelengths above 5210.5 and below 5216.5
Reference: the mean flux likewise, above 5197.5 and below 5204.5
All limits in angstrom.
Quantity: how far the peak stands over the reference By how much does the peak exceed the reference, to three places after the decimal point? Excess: 0.019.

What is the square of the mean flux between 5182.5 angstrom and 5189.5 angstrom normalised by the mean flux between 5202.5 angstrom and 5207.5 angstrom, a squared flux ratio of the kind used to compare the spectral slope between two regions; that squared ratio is 0.94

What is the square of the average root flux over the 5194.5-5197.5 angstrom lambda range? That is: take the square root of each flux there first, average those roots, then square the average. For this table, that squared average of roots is 0.563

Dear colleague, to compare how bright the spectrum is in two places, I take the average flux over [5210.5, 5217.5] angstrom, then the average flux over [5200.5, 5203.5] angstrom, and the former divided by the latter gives 1.04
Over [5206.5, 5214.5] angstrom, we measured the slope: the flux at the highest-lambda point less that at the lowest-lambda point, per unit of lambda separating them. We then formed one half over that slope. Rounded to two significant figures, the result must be -30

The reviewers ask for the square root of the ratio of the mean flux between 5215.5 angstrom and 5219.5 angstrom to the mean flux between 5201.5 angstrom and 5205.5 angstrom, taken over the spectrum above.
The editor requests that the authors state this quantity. 0.98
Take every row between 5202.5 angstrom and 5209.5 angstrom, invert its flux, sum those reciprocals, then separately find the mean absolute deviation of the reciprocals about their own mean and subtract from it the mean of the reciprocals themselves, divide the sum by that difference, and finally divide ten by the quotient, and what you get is -1.29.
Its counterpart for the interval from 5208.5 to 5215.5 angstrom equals -1.32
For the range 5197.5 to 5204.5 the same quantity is -1.27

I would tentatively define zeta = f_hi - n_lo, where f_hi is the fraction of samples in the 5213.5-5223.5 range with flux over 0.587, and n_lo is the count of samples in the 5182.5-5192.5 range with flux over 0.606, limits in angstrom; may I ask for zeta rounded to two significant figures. -1.8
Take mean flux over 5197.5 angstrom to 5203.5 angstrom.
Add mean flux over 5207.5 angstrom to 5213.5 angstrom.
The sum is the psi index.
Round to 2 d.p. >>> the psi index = 1.14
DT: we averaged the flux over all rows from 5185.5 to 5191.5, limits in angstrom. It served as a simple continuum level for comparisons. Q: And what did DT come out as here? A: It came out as 0.563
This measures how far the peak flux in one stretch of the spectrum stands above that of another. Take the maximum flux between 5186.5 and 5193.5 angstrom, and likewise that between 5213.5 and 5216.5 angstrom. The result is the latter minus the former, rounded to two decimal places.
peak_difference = -0.05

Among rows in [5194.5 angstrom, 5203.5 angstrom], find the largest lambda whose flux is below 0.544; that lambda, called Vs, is 5202 angstrom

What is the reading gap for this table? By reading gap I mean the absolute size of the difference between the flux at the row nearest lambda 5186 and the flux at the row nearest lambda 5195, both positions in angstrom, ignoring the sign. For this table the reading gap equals 0.01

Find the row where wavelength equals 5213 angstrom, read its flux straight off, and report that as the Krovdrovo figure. 0.483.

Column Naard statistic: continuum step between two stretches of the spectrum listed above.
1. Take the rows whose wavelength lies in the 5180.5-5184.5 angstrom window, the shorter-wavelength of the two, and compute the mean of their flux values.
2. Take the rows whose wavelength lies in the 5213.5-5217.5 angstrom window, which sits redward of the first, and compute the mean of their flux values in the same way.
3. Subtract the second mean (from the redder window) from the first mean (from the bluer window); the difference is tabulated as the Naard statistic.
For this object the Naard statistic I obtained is 0.058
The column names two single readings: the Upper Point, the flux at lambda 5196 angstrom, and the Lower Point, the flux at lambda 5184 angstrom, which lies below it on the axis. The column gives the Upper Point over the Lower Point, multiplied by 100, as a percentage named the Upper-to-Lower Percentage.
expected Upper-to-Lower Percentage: 103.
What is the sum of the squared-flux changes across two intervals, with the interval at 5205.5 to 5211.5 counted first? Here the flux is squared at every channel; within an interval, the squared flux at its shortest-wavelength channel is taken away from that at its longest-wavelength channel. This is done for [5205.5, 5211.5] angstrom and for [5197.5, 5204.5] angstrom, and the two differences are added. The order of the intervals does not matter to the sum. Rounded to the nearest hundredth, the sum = 0.00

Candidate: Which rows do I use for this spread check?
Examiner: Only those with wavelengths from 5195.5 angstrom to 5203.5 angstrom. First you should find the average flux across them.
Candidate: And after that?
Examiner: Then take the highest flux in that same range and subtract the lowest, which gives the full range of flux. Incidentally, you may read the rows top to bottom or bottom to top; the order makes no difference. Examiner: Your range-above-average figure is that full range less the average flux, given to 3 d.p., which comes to -0.367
